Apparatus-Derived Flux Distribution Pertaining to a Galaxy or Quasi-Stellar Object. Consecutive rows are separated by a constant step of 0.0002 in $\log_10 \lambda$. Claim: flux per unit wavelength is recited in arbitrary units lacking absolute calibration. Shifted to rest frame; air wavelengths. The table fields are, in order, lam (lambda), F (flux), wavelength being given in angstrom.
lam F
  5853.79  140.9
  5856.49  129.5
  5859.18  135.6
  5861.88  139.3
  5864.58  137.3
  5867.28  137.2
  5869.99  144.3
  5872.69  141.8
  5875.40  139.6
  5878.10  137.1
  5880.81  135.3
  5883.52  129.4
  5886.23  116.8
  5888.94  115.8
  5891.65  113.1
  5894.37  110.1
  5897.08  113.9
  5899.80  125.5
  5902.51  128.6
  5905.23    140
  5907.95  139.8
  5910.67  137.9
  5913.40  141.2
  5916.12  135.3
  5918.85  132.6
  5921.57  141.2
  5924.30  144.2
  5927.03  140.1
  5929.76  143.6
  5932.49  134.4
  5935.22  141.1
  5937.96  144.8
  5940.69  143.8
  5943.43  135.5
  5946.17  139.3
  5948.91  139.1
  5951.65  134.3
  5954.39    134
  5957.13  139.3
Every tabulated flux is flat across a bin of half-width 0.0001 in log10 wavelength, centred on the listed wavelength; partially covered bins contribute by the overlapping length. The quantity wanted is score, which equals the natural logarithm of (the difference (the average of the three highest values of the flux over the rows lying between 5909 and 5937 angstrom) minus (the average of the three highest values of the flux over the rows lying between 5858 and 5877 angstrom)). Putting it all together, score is 0.10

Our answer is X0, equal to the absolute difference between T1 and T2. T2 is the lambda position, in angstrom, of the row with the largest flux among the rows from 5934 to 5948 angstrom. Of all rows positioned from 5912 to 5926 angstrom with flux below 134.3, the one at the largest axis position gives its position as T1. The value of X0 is 19.1 angstrom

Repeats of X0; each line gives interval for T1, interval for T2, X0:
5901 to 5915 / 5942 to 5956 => 43.7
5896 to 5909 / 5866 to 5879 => 32.5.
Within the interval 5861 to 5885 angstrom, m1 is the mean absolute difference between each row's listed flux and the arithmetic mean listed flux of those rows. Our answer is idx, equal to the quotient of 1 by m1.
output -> 0.34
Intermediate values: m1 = 3.0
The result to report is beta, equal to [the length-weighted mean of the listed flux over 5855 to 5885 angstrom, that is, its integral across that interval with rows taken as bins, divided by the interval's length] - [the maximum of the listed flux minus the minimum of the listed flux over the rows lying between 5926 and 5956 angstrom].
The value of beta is 126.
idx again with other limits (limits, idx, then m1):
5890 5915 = 0.09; 10.8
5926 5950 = 0.36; 2.8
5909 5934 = 0.29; 3.5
